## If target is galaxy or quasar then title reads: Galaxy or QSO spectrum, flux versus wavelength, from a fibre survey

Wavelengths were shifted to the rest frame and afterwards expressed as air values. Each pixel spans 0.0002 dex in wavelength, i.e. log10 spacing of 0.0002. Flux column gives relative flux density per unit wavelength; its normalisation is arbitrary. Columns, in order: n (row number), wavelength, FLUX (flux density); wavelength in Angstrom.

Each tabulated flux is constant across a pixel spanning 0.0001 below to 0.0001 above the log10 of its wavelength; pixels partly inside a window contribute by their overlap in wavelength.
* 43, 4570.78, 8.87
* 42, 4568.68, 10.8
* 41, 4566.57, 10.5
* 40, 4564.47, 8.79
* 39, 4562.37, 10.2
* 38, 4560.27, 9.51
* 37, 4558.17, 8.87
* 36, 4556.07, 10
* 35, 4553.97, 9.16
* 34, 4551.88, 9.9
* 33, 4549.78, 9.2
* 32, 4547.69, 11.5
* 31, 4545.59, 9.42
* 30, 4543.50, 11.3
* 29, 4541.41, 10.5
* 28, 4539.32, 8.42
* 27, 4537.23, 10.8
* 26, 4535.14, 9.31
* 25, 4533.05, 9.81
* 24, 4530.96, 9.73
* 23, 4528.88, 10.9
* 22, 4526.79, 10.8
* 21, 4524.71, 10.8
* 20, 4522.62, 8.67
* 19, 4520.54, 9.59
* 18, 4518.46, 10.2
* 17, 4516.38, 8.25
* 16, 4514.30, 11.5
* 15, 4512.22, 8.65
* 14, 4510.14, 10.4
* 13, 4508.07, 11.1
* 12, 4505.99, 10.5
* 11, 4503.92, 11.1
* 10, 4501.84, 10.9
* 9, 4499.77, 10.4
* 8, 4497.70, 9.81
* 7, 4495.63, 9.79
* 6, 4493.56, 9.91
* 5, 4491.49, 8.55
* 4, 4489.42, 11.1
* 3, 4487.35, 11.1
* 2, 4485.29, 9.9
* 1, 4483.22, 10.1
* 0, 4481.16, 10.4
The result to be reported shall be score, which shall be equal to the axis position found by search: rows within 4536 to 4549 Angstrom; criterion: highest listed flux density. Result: 4547.69 Angstrom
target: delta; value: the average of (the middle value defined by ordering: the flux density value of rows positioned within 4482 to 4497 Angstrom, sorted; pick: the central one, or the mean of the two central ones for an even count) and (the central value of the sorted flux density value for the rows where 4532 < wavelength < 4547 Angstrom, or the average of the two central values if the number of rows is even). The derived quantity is 9.9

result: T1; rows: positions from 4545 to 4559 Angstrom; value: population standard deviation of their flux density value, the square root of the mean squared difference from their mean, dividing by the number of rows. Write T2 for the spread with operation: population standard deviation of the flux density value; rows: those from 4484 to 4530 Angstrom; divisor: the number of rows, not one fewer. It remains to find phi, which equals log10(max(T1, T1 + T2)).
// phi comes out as 0.242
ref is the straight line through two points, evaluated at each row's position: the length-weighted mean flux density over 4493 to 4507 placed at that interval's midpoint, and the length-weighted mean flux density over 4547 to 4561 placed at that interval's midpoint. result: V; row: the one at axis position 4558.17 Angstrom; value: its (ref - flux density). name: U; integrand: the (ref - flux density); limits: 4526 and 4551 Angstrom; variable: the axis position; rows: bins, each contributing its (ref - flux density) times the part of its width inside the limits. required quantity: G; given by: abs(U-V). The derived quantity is 6.9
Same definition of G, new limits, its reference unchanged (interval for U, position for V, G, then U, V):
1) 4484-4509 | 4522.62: 0.2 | 2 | 1.4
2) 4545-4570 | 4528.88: 3.2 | -4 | -0.9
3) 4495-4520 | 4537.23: 2.4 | 1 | -0.9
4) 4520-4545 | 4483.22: 2.7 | -2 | 0.5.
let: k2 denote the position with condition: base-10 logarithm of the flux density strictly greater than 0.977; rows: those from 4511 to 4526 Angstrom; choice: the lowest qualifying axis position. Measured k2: 4514.30 Angstrom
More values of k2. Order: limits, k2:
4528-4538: 4528.88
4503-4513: 4503.92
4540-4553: 4541.41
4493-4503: 4493.56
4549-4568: 4551.88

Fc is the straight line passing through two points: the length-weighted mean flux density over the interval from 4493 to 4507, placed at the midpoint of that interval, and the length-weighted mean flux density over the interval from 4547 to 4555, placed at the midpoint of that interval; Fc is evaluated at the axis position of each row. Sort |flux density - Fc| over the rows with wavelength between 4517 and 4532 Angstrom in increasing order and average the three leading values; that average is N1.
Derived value 0.31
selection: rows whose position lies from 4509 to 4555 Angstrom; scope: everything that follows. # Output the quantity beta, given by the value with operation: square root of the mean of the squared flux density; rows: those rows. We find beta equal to 10.0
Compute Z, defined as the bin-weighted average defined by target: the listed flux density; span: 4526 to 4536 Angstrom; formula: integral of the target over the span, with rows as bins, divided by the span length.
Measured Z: 10.1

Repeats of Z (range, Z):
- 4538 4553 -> 10.0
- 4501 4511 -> 10.8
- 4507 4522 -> 9.9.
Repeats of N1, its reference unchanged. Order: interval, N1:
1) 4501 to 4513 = 0.29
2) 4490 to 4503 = 0.37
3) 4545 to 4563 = 0.16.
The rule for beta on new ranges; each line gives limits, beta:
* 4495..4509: 10.5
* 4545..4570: 9.9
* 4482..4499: 10.1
